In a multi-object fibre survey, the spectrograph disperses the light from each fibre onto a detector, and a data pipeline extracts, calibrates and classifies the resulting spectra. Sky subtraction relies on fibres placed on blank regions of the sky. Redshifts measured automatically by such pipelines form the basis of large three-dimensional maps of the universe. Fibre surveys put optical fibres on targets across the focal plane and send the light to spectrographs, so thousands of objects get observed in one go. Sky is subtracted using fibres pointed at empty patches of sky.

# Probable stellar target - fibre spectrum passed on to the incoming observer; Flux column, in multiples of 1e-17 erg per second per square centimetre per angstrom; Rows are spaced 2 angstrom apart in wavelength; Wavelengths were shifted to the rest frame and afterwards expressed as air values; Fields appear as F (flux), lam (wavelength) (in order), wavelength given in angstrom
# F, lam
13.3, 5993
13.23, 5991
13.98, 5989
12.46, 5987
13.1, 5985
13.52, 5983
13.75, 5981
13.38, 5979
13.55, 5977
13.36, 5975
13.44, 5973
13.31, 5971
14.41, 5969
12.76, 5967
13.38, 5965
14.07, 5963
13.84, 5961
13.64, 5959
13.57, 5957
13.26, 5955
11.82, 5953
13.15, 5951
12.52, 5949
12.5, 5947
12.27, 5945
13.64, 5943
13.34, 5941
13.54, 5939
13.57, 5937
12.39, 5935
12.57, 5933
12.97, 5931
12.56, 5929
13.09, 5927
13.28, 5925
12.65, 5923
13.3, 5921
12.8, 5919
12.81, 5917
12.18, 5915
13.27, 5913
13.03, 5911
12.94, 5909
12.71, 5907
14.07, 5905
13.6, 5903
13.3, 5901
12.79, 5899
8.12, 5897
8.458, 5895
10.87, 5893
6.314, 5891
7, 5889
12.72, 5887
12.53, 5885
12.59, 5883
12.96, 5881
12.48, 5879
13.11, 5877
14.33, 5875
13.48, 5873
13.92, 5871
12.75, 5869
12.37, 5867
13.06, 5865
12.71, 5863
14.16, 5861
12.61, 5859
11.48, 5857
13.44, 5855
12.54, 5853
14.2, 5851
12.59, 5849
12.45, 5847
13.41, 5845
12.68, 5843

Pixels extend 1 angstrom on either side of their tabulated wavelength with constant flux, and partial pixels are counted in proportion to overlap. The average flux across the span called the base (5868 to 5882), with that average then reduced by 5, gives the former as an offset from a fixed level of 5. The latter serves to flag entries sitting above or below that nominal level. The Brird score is 8.29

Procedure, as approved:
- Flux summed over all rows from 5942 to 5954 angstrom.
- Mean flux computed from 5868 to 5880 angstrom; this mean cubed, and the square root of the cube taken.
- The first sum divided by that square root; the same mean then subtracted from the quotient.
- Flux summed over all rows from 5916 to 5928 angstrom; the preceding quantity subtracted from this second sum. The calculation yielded 89.7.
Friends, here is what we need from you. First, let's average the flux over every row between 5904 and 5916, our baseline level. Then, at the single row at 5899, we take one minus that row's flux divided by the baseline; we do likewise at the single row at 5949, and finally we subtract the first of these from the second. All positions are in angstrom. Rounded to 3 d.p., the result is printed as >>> 0.021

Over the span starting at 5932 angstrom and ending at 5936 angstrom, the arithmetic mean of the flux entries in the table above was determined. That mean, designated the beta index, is 12.5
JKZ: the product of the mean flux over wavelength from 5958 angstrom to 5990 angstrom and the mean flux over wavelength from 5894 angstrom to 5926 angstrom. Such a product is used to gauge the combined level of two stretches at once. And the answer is 168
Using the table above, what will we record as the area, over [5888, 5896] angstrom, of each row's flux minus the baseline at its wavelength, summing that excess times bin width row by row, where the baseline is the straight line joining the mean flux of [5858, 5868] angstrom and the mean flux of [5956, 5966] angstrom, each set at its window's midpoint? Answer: -40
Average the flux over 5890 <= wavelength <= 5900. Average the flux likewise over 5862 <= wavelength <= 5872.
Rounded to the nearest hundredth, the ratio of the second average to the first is 1.39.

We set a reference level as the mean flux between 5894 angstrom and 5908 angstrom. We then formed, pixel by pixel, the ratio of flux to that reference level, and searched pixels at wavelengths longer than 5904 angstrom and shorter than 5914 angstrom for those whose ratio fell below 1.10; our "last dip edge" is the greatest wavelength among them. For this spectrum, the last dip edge 5911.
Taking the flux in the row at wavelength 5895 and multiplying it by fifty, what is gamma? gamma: 423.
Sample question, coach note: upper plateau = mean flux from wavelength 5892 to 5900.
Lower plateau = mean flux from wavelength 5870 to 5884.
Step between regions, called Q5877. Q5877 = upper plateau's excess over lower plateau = -3.2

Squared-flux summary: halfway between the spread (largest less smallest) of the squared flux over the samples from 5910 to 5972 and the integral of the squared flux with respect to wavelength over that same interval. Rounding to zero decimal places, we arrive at 5348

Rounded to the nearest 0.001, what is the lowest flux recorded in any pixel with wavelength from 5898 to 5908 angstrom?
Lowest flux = 12.710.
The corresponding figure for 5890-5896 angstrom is 6.314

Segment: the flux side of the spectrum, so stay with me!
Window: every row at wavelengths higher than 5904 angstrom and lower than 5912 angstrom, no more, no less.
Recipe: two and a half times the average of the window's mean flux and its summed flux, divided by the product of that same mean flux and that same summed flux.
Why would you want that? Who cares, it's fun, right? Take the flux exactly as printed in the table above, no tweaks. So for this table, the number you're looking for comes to 0.118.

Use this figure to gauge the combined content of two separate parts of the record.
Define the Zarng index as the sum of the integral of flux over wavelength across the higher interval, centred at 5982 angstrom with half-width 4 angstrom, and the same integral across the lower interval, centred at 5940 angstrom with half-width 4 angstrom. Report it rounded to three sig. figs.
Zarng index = 216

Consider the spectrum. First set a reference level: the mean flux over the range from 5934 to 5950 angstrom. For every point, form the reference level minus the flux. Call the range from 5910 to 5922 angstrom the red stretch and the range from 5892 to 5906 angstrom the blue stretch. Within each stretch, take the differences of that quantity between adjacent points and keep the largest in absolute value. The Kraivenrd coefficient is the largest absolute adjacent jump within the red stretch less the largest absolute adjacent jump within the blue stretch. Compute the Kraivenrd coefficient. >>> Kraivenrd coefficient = -3.6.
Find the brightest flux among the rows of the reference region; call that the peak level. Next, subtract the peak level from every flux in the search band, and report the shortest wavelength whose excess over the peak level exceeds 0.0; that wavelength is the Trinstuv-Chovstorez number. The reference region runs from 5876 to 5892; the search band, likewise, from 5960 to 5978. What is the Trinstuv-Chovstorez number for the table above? 5961 angstrom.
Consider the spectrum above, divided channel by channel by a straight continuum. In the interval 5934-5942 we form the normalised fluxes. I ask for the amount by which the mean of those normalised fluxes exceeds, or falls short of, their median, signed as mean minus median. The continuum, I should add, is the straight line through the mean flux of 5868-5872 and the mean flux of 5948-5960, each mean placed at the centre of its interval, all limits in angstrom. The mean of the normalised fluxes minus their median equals -0.018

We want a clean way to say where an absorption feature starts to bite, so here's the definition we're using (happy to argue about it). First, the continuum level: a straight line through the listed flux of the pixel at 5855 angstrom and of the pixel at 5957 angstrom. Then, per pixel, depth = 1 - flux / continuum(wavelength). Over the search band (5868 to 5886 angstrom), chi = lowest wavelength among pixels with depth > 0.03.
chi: 5869 angstrom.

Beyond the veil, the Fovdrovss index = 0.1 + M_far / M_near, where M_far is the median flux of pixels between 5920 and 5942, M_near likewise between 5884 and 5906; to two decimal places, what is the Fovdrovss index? 1.14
